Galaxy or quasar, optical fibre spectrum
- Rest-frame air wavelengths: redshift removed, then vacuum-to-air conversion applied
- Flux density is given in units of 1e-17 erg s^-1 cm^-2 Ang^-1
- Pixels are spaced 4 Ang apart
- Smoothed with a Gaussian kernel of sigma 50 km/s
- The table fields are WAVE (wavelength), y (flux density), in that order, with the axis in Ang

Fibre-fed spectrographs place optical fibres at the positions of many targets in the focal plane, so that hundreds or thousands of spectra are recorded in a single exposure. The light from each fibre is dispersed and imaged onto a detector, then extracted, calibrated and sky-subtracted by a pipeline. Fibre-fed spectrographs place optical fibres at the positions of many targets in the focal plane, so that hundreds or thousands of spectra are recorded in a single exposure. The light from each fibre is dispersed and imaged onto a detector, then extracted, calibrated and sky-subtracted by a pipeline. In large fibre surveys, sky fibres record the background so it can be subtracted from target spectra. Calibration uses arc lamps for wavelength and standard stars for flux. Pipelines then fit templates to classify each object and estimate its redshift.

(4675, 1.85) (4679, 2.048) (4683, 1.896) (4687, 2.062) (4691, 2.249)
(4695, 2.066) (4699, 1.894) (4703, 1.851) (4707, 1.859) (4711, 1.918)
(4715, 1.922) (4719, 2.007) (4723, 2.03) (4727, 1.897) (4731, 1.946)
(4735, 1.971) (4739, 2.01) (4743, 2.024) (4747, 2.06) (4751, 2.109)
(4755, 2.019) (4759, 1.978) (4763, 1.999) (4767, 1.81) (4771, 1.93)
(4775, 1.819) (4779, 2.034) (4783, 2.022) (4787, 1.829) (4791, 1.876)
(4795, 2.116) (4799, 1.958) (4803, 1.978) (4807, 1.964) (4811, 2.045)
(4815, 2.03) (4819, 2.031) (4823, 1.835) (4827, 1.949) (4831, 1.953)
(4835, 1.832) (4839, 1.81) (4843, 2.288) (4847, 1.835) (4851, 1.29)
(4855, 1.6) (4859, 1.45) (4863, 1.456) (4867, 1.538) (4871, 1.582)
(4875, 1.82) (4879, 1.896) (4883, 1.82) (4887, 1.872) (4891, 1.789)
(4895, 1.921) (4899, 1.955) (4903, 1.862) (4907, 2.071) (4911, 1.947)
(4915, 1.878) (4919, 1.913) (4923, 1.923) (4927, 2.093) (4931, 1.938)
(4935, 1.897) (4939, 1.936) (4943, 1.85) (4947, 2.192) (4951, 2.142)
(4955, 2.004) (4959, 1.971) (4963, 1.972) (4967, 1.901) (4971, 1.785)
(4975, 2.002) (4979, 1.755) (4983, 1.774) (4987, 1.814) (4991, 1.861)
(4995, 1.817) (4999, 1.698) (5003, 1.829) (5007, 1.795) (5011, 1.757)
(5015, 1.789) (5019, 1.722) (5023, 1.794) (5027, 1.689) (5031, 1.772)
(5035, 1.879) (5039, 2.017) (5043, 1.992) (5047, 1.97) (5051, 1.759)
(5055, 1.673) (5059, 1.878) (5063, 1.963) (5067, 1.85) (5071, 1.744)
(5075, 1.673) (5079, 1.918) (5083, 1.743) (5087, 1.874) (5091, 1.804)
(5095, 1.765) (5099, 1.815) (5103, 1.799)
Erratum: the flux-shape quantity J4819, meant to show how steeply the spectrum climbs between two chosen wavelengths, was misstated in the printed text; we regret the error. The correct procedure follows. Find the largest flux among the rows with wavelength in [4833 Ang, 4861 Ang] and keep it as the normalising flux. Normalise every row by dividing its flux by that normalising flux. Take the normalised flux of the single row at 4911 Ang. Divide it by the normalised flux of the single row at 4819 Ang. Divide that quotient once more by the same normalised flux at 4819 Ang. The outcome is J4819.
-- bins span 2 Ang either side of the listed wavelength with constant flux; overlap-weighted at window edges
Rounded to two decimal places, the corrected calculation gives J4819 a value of 1.08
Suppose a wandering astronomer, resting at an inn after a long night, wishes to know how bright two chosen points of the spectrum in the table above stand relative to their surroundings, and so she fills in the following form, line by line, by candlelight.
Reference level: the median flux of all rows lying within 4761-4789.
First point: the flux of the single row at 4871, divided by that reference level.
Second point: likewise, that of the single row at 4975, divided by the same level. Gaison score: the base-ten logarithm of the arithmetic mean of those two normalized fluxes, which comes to -0.03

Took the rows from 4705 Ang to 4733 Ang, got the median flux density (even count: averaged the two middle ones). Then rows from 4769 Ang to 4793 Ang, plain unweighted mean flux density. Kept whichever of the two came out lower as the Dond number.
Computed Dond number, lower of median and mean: 1.92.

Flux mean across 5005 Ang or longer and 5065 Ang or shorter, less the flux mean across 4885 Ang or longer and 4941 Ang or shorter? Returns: -0.10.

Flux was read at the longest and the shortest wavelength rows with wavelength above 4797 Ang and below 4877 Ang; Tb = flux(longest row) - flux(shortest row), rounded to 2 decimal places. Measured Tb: -0.14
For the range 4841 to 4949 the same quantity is -0.10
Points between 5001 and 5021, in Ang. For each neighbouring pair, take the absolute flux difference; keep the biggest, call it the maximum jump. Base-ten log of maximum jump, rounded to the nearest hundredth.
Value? -1.17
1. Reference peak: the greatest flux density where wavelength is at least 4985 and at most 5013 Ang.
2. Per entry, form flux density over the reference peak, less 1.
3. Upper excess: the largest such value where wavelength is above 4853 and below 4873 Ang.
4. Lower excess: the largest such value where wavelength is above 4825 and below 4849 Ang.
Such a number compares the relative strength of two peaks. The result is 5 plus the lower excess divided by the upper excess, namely 3.4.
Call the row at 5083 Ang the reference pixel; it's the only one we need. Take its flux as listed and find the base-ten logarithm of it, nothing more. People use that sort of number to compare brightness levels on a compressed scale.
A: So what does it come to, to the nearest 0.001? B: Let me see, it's 0.241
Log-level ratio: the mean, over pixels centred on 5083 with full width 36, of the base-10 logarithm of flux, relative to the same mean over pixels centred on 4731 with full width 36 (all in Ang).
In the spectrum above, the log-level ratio 0.86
